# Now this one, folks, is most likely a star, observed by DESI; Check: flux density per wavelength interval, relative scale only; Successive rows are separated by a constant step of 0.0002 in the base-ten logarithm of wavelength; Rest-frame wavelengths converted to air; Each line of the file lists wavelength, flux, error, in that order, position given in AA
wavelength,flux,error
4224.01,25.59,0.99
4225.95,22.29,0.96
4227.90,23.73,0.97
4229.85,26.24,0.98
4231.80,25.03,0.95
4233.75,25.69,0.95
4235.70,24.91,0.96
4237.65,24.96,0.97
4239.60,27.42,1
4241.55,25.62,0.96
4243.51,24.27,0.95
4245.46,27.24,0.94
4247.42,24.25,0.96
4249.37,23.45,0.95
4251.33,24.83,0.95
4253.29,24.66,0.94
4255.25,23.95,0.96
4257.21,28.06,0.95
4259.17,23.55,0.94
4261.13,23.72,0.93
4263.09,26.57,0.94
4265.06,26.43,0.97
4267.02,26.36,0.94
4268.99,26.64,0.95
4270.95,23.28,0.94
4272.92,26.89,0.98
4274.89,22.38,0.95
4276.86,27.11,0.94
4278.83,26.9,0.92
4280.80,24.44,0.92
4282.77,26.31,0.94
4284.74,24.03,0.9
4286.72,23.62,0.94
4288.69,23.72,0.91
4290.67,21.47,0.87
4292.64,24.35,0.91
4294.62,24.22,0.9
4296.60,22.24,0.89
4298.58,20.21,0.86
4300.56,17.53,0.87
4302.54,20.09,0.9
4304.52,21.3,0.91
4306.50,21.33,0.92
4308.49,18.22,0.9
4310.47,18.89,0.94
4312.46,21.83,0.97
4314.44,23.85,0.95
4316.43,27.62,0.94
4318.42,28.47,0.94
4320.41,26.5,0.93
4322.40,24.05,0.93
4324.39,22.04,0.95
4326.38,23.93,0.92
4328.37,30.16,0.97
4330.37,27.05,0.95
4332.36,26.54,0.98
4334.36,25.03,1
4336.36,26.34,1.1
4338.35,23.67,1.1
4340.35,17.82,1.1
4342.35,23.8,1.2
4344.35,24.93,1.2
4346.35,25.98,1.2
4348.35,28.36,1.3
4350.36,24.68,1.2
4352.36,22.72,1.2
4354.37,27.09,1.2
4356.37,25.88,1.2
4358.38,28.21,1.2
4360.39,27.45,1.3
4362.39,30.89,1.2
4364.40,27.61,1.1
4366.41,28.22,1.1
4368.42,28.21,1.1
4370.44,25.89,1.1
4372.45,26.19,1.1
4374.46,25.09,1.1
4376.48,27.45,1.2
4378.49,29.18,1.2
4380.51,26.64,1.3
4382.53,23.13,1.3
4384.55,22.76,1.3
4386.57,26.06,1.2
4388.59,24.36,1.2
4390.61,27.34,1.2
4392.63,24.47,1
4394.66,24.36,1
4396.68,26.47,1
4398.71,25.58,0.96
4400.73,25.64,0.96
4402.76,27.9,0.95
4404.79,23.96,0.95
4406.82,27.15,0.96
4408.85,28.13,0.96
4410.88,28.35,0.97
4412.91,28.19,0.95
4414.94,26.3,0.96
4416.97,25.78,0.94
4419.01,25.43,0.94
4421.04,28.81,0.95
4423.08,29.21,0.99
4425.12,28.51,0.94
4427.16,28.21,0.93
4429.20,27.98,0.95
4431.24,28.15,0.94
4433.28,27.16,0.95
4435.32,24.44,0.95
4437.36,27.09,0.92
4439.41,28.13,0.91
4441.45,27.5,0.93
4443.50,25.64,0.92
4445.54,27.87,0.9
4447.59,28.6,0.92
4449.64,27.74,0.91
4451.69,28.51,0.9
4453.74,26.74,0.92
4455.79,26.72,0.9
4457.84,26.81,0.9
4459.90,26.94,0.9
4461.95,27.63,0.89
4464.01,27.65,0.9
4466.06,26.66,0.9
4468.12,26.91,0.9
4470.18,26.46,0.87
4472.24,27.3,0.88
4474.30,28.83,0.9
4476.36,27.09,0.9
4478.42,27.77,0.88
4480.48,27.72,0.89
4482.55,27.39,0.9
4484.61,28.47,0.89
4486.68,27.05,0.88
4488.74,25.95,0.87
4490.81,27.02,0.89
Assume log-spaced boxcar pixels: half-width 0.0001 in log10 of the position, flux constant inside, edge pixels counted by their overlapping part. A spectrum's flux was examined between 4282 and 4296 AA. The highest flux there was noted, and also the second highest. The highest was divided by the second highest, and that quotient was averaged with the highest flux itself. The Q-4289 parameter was 13.7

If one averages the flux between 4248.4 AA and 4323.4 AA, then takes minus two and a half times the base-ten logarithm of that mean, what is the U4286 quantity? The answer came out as -3.45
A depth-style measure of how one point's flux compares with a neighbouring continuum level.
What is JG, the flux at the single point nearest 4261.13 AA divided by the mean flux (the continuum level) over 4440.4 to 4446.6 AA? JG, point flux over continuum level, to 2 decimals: 0.88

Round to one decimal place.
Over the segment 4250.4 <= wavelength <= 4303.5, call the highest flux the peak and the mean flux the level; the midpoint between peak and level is 26.1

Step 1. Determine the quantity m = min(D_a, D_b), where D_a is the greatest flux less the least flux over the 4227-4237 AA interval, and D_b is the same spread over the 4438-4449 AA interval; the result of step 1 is 2.5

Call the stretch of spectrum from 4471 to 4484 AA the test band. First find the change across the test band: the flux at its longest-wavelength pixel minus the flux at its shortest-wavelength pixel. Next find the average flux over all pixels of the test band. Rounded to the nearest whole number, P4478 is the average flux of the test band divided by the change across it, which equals 308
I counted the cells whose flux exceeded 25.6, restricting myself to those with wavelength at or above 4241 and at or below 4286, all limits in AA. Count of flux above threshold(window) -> 11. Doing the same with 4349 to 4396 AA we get 15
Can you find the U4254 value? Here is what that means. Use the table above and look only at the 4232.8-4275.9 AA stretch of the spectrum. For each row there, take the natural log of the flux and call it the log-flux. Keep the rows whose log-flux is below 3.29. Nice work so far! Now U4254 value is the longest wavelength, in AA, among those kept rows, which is 4274.89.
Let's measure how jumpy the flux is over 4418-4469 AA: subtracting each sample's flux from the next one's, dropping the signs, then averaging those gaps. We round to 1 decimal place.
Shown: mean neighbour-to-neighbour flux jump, 1.0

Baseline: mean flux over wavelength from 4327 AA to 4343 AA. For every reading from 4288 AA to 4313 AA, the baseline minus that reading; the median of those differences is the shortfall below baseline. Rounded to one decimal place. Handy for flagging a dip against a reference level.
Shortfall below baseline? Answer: 3.7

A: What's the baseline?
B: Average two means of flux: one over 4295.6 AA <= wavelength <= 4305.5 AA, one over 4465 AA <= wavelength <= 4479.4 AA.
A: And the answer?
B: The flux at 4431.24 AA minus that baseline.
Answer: 4.4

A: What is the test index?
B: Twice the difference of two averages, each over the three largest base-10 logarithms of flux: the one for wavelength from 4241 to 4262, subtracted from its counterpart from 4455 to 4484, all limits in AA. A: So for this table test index 0.036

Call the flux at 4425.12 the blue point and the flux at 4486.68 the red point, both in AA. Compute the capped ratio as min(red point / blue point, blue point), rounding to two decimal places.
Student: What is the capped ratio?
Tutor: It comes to 0.95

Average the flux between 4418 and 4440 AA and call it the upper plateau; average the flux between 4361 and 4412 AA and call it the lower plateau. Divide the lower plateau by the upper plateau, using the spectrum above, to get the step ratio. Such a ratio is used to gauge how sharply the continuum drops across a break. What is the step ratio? 0.960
